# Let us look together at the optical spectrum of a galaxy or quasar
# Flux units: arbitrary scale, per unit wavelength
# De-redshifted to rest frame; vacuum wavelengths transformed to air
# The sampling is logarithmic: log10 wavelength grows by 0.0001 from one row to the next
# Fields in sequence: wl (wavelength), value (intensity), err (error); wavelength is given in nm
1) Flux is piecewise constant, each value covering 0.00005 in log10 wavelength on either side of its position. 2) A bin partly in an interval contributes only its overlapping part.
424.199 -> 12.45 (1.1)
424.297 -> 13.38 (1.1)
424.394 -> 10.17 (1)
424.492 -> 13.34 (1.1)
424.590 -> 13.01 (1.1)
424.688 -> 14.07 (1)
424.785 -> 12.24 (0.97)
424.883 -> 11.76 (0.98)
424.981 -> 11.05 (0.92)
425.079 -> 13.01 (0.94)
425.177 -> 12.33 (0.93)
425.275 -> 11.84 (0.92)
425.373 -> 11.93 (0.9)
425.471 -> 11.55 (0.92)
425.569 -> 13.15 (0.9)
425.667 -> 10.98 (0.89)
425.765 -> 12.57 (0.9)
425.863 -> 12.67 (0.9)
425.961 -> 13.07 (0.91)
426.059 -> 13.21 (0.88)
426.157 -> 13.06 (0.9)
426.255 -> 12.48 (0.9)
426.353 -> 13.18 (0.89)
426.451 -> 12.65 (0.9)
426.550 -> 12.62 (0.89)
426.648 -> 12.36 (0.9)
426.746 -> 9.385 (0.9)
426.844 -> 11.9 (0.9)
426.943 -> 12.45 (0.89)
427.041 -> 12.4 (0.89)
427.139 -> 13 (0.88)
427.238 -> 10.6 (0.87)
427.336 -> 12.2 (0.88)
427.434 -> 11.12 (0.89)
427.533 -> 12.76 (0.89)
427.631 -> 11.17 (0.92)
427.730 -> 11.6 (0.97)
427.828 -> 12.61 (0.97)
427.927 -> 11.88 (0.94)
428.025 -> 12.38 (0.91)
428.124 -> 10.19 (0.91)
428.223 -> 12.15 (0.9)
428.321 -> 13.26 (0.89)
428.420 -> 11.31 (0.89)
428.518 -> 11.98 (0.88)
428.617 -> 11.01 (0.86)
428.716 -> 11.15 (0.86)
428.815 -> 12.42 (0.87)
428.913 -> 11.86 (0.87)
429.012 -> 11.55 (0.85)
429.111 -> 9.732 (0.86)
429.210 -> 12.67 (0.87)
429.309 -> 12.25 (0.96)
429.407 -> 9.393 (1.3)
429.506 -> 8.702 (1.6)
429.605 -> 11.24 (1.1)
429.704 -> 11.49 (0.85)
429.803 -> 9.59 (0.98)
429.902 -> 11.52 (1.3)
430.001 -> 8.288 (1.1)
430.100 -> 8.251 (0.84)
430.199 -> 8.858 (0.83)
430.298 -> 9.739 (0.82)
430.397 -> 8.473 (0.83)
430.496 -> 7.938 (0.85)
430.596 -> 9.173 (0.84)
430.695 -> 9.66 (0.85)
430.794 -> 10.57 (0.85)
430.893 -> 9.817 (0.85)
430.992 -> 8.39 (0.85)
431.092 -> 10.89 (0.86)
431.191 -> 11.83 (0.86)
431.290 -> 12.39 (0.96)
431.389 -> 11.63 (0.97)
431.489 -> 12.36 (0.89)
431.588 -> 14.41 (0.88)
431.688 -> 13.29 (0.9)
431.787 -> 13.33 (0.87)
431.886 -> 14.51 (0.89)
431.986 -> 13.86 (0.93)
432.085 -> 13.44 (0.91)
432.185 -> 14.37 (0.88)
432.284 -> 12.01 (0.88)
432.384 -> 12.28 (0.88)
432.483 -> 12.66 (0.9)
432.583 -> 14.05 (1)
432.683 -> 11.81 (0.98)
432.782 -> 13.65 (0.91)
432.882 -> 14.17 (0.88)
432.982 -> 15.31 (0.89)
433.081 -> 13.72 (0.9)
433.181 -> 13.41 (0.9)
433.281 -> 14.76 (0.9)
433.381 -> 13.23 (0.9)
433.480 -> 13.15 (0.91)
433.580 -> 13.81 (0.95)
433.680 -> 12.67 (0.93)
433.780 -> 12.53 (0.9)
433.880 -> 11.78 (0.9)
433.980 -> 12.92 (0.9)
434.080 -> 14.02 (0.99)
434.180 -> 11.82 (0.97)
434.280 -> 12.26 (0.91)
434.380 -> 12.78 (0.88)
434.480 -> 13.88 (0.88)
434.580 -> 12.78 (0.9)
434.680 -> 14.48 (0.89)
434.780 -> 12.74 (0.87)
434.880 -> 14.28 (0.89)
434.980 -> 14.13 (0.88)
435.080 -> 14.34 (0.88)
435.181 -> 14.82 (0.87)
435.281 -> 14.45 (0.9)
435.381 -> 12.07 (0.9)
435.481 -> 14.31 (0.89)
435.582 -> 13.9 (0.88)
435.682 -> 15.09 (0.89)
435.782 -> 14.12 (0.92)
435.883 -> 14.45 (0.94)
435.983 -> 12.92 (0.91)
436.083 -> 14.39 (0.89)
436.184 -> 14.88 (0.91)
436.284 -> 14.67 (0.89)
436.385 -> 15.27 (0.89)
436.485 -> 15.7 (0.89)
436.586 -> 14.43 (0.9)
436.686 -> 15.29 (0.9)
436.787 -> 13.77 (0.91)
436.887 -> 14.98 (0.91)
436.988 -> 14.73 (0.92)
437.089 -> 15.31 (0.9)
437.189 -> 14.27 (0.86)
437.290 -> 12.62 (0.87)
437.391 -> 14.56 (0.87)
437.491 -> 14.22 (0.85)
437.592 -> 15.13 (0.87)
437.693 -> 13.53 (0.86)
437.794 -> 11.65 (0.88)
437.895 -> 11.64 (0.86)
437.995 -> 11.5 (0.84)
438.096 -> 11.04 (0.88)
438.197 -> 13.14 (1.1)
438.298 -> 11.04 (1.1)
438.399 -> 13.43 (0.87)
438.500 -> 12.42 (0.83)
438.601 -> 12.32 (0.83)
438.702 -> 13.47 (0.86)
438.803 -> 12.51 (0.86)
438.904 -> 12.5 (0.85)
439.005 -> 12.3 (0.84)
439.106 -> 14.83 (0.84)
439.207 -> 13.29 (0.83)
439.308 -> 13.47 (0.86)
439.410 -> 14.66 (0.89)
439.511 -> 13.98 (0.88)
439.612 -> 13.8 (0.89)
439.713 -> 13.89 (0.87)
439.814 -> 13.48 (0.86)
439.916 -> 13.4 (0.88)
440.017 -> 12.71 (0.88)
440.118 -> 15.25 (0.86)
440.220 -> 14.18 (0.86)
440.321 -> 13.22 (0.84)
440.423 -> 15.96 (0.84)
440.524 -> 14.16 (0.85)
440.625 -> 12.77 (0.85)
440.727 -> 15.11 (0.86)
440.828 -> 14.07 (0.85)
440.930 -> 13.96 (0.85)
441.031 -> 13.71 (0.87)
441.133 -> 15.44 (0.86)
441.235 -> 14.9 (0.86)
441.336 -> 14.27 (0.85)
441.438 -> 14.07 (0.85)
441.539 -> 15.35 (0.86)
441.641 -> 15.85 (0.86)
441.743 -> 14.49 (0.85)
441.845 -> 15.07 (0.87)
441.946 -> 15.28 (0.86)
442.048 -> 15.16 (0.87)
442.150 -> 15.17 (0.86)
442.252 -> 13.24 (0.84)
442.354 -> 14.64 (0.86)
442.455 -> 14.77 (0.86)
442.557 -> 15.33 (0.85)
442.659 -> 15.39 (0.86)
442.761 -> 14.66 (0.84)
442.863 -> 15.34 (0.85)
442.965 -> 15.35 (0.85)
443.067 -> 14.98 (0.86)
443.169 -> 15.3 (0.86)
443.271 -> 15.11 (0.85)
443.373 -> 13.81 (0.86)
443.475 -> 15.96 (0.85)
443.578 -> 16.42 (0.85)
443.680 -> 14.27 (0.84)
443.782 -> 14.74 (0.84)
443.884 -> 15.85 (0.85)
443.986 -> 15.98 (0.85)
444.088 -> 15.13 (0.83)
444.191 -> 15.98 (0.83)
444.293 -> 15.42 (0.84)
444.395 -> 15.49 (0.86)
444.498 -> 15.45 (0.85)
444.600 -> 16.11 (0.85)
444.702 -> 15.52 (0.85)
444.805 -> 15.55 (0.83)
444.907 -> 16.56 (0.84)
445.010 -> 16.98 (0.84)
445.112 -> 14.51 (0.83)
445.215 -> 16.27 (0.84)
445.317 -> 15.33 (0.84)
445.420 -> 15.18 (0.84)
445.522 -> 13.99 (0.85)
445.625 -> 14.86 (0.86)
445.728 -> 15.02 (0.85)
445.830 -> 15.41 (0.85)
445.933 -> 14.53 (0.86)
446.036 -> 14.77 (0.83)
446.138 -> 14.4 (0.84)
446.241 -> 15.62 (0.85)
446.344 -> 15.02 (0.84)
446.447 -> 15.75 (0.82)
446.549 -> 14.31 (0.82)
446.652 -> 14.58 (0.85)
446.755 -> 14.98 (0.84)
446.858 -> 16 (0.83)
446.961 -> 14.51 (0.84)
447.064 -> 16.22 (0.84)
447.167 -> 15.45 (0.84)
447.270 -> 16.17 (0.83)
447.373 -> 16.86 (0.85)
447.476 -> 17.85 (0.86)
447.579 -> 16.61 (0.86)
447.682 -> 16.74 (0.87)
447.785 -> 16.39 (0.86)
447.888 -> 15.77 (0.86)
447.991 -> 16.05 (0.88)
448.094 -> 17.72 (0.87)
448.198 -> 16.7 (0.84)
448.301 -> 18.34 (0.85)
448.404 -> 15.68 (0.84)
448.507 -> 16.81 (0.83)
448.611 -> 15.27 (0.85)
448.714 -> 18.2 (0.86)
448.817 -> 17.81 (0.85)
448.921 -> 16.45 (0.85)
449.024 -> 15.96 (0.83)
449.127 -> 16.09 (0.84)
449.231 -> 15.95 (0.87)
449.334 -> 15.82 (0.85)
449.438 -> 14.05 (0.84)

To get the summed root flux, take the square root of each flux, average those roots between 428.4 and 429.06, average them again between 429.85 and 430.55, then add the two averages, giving 6.40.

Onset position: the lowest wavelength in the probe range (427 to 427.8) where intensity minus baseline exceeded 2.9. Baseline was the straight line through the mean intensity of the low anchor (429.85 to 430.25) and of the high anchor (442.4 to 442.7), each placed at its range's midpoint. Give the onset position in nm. 427.041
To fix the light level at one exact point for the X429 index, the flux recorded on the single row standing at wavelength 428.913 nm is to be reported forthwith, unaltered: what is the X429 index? 11.86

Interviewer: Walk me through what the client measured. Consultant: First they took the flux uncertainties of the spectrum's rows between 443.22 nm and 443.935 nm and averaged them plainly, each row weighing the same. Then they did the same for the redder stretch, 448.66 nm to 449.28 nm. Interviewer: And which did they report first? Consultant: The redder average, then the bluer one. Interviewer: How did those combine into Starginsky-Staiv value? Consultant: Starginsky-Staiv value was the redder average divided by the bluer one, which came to 1.00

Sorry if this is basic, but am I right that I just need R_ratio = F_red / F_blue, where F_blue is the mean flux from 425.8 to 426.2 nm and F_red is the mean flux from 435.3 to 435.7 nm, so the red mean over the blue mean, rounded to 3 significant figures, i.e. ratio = 1.06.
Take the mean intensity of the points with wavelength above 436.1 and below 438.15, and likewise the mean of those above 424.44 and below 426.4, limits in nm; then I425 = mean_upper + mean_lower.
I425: 26.5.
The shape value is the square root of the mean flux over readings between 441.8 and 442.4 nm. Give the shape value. 3.84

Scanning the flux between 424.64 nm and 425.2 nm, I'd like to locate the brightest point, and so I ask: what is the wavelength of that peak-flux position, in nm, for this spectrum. 424.688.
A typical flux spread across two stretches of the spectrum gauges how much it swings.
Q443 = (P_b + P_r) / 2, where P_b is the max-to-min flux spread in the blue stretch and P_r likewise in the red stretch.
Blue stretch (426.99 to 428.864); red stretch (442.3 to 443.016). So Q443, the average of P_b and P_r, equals 1.9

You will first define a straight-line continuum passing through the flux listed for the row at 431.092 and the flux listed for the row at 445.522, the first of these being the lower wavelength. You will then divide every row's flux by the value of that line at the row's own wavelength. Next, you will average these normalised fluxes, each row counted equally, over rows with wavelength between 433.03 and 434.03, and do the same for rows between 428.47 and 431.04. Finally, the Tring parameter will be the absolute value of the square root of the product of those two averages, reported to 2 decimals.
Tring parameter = 1.06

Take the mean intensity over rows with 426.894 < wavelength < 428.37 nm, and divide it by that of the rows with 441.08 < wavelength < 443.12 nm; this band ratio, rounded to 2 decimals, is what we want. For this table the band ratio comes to 0.80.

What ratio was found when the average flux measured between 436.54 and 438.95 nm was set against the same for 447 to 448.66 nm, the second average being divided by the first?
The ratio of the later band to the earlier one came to 1.24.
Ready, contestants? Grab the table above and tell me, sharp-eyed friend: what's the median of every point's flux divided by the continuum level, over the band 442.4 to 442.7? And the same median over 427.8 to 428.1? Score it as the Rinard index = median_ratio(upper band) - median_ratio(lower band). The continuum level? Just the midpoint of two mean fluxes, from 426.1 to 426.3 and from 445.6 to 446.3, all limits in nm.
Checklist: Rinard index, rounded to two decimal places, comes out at 0.21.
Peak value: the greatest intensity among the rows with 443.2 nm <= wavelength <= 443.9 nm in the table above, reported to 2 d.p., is 16.42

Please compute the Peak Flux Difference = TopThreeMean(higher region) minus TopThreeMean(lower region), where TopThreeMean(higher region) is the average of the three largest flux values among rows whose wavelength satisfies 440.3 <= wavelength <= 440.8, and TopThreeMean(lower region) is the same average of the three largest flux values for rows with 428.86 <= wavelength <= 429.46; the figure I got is 2.8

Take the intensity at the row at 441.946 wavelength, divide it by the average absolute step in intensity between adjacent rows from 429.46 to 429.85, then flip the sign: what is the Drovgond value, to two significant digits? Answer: -9.8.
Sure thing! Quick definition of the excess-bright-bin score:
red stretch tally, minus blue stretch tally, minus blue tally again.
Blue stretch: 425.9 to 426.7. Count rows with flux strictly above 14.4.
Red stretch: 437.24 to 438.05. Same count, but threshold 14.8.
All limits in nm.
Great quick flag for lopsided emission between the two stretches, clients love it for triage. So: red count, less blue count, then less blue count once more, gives 1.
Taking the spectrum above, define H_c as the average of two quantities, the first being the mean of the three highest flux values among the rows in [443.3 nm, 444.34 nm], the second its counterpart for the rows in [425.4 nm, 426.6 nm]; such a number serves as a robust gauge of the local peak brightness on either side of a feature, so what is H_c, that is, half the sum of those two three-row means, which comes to 14.65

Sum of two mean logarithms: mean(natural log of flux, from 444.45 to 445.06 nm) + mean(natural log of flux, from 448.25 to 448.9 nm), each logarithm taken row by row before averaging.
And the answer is 5.6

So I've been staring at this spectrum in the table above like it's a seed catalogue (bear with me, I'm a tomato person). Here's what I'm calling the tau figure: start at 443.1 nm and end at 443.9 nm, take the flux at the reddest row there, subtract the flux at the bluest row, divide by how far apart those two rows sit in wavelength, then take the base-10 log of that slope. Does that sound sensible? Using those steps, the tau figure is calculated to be -0.1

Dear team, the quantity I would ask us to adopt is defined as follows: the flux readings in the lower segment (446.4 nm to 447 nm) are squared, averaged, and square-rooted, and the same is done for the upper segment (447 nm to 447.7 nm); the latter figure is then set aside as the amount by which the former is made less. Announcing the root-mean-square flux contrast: -1.5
